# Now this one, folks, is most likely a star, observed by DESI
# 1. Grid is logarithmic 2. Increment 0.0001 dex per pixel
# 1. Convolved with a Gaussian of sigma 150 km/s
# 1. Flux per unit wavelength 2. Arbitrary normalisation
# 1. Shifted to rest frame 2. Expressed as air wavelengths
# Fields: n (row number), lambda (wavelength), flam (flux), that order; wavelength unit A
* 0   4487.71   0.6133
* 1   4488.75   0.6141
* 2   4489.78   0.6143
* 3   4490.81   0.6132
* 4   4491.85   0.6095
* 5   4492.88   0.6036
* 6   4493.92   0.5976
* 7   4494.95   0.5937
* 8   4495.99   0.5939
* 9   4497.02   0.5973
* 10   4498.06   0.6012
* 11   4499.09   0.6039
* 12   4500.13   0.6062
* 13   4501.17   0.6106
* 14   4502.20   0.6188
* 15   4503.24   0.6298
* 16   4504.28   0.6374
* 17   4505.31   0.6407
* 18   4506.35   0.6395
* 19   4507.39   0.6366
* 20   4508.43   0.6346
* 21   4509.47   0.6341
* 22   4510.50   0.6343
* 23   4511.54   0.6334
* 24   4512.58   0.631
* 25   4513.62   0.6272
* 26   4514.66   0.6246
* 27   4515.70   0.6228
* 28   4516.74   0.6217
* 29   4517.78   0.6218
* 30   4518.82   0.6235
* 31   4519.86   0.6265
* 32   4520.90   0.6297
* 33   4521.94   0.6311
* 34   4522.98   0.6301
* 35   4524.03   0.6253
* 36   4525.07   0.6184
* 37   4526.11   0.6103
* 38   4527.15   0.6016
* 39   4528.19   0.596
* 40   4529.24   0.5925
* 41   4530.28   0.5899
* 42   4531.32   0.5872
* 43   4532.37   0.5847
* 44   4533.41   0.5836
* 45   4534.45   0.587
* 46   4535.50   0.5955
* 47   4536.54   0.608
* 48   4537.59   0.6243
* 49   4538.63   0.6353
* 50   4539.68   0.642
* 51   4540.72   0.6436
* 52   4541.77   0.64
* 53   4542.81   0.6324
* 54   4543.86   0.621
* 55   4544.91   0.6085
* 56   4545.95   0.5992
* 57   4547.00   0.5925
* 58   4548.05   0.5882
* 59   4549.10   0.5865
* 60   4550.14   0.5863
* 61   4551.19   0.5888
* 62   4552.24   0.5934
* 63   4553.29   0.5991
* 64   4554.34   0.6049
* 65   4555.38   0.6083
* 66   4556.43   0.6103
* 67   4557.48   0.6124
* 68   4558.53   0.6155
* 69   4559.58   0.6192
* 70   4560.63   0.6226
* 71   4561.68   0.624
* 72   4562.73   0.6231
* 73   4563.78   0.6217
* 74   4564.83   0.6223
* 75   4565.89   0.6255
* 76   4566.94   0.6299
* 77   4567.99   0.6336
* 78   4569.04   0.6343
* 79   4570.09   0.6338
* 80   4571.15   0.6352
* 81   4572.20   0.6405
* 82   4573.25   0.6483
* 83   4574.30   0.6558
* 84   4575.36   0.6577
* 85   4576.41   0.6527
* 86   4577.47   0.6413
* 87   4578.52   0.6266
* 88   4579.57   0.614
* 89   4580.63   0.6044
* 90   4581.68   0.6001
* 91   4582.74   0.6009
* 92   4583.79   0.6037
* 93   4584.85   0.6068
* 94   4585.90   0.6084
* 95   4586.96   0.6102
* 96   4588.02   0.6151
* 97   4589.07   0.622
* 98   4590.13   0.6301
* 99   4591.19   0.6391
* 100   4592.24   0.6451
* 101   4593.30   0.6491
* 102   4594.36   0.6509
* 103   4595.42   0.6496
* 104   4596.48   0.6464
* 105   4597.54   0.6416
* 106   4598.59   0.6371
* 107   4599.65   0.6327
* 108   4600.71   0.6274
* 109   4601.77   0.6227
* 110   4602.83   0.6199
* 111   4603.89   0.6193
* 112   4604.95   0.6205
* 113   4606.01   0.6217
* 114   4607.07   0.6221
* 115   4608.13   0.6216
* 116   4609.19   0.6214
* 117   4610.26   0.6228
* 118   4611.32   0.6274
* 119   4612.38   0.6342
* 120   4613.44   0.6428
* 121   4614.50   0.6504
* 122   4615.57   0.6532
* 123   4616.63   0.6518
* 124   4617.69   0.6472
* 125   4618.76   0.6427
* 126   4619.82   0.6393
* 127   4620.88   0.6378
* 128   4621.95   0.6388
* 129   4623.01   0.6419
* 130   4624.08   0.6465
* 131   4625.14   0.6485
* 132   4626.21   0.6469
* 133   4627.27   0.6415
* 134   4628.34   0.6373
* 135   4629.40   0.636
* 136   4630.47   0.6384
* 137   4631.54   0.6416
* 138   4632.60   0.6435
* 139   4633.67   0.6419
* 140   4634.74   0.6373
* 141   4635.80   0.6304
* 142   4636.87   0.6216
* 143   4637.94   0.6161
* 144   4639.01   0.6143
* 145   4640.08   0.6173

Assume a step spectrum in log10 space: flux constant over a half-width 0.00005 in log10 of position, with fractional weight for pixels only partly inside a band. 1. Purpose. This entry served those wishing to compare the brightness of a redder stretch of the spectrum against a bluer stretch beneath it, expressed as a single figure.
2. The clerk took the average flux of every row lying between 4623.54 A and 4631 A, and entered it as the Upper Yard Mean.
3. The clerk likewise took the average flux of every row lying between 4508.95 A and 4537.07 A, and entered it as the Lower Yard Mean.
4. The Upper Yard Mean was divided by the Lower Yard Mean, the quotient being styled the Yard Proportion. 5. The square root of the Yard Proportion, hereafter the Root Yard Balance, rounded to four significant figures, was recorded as 1.023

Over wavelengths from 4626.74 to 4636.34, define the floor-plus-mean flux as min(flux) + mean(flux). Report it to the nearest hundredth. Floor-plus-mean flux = 1.27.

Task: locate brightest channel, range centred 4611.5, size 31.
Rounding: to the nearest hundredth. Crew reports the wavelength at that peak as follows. 4615.57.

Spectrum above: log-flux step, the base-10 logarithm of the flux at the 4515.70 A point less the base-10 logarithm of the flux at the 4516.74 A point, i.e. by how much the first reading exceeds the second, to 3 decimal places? 0.001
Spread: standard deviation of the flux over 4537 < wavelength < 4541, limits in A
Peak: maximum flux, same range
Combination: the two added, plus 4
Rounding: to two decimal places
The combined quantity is 4.65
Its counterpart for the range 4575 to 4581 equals 4.68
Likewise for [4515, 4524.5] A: 4.63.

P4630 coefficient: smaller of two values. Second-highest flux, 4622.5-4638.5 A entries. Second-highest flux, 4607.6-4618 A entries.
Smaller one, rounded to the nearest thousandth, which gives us 0.647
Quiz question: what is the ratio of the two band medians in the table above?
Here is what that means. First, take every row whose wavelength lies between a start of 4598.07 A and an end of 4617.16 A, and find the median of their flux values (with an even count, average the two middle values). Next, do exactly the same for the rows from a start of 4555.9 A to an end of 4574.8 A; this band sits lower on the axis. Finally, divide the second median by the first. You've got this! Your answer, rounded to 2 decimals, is 1.00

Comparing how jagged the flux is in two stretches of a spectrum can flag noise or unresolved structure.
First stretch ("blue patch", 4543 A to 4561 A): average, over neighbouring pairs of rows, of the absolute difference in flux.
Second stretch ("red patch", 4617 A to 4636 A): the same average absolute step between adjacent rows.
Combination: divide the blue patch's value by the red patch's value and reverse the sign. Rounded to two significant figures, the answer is -1.4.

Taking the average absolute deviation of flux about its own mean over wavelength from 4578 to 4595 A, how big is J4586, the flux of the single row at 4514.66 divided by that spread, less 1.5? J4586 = 40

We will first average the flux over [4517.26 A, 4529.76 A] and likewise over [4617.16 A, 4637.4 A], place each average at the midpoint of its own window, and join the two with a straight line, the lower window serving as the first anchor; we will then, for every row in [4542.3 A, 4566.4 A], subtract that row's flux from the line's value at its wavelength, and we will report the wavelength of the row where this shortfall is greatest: 4550.14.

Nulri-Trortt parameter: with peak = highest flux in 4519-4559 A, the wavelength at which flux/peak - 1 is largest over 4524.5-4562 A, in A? 4540.72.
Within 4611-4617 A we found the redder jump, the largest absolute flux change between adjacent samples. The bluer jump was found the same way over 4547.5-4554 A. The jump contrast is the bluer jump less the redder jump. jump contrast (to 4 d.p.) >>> -0.0029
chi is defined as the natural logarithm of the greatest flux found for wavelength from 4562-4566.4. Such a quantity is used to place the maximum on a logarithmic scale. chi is -0.469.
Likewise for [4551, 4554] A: -0.512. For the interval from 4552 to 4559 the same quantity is -0.485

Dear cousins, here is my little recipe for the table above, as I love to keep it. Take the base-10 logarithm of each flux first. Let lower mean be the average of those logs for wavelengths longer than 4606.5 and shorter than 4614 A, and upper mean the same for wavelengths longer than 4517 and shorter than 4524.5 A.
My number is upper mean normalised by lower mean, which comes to 1.00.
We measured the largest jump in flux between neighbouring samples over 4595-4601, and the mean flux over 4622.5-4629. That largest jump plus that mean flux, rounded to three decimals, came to 0.649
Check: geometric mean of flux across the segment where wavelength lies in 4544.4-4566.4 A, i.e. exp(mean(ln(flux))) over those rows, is 0.607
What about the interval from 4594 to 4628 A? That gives 0.636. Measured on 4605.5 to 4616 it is 0.632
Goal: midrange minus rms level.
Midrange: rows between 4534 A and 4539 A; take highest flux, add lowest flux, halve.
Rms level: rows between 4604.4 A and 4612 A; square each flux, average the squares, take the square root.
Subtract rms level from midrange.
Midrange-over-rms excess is -0.011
